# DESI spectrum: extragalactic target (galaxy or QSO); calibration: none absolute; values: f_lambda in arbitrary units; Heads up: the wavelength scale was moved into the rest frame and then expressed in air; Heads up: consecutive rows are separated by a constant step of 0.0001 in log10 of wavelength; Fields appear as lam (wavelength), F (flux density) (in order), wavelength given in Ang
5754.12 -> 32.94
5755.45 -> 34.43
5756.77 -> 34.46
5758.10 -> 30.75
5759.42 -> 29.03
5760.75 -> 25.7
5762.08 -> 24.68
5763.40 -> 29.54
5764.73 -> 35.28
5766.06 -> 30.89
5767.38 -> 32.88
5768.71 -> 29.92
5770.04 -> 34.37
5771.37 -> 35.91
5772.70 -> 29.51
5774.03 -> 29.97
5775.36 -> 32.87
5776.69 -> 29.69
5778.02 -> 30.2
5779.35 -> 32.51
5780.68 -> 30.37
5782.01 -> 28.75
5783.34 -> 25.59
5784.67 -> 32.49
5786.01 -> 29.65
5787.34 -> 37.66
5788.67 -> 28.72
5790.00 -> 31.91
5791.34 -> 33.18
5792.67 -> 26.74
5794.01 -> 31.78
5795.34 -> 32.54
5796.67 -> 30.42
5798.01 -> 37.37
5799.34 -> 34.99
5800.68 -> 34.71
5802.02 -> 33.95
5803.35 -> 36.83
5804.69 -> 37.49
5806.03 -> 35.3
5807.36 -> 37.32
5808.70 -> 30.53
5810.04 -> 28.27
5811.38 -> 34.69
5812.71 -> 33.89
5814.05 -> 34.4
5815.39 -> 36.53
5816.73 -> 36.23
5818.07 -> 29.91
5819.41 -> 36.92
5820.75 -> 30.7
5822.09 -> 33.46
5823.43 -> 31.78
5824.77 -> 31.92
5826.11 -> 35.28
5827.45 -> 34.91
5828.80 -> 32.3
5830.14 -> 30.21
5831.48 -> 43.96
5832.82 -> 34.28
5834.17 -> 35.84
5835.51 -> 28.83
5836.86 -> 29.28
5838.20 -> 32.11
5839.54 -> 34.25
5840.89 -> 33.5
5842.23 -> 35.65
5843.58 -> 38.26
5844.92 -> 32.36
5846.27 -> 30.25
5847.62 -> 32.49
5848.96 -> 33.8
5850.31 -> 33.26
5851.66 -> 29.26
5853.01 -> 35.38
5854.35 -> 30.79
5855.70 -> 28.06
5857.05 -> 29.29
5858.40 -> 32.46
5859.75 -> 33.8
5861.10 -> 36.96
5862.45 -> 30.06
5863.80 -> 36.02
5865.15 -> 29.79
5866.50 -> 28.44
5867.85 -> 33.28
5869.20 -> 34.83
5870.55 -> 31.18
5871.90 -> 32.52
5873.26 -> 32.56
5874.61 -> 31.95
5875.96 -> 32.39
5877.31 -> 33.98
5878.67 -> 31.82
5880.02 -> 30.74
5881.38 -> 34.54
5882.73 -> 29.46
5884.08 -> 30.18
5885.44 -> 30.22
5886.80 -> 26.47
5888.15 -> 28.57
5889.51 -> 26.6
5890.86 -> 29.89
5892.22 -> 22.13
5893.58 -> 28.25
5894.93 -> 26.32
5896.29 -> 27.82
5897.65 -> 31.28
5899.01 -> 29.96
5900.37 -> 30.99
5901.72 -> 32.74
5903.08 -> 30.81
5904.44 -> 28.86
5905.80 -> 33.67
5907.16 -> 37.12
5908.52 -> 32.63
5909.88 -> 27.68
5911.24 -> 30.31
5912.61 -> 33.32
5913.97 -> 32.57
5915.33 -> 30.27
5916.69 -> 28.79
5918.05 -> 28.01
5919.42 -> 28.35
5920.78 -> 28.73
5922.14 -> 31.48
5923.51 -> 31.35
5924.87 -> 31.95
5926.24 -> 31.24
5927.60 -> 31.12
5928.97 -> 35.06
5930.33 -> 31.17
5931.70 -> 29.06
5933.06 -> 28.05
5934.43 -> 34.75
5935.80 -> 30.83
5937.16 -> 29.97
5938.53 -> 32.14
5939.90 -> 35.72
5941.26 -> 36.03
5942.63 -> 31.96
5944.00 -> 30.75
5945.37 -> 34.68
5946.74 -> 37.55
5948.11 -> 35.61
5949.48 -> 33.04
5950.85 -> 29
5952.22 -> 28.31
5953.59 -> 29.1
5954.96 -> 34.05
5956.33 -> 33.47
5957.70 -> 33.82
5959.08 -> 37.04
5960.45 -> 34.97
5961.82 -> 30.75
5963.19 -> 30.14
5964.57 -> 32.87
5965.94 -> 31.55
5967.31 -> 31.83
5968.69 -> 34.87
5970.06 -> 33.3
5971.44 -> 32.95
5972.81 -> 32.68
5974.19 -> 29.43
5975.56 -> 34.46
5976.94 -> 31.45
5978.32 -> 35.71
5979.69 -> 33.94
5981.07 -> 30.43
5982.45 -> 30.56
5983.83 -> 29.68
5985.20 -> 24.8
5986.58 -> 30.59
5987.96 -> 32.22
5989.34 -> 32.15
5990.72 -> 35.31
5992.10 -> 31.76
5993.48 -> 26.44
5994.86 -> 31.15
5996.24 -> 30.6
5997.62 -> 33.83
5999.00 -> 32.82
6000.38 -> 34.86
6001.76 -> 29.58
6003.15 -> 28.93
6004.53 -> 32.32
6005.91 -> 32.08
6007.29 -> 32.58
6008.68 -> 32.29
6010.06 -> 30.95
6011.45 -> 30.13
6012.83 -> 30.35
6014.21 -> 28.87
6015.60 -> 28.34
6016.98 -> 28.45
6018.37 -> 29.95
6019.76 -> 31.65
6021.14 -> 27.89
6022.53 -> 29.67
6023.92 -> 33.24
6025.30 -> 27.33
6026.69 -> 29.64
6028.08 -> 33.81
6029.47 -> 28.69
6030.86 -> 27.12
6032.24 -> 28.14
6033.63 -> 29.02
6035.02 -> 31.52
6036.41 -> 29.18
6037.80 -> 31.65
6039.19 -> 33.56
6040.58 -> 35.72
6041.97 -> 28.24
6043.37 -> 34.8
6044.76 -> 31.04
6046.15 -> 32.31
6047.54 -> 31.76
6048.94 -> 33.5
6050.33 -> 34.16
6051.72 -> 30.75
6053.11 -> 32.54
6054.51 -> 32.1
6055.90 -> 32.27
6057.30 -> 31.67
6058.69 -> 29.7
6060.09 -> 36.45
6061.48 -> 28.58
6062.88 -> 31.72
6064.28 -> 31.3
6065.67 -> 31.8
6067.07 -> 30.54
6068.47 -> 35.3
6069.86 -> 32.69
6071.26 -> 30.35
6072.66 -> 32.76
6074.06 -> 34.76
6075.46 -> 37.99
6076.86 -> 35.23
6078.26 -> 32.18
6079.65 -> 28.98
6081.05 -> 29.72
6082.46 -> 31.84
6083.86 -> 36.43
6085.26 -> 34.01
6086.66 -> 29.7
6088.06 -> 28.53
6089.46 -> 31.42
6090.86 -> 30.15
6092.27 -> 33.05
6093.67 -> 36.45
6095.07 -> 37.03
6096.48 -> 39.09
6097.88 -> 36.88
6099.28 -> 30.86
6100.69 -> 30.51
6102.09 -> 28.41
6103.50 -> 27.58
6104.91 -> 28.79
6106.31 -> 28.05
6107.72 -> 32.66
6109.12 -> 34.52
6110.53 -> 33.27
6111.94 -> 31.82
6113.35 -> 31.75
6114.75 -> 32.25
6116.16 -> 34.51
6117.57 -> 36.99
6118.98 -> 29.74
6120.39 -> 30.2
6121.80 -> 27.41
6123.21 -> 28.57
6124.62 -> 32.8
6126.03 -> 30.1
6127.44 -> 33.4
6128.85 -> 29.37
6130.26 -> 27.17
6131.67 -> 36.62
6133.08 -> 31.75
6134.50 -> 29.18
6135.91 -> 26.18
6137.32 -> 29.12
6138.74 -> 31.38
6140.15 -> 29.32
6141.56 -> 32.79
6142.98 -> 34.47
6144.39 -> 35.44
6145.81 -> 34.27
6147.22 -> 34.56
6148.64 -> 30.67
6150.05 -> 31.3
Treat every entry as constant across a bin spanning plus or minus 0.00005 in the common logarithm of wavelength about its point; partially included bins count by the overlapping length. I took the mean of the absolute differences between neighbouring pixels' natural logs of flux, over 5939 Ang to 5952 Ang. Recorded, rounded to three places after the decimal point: 0.078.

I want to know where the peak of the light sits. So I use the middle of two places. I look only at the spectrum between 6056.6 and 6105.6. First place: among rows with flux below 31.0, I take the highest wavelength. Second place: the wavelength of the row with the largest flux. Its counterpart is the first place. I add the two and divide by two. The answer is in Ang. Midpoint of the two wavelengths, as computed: 6100.7 Ang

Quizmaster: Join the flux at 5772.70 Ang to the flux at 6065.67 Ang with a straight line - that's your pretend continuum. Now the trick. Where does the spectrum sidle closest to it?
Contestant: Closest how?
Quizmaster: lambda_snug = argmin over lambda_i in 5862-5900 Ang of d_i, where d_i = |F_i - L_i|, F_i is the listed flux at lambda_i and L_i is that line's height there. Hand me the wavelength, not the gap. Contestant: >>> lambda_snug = 5862.45 Ang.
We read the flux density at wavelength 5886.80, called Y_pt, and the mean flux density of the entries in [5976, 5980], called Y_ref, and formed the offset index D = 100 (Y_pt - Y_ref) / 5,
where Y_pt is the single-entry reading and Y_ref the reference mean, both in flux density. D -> -145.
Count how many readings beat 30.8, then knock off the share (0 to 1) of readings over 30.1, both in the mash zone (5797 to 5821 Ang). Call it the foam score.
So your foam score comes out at 13.1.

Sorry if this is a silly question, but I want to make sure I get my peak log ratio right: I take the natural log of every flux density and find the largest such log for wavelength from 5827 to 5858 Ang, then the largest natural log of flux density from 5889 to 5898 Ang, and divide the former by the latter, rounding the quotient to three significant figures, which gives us 1.10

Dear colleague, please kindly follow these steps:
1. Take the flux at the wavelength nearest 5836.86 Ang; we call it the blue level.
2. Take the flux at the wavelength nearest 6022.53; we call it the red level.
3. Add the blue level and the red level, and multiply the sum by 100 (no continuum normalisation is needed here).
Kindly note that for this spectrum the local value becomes 5895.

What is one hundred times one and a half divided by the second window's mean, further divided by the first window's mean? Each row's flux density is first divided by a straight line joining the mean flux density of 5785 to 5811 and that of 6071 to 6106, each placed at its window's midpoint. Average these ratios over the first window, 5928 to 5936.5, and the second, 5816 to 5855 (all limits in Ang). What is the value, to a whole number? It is 155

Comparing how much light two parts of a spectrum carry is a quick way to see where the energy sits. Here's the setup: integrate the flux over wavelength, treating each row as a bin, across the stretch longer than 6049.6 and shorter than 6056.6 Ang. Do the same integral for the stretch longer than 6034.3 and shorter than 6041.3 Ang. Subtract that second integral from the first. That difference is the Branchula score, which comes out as 1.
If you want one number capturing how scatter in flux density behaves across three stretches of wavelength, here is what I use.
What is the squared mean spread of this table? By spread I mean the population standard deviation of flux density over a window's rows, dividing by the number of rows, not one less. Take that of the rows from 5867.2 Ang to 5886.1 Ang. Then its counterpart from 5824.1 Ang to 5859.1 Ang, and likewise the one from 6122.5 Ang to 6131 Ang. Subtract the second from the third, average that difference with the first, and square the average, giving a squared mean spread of 0.1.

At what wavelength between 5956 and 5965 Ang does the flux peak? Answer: 5959.08 Ang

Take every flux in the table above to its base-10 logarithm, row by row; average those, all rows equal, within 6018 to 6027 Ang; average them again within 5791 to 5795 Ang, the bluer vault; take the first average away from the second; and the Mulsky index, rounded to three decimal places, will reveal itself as 0.008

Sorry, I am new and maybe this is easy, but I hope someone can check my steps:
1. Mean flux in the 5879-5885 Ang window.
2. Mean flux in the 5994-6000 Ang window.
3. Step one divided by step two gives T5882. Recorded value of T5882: 0.97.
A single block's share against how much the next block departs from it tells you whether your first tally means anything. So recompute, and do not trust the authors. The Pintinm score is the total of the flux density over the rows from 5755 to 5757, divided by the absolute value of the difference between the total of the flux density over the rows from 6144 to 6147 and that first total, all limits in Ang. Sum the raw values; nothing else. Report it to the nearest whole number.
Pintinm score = 84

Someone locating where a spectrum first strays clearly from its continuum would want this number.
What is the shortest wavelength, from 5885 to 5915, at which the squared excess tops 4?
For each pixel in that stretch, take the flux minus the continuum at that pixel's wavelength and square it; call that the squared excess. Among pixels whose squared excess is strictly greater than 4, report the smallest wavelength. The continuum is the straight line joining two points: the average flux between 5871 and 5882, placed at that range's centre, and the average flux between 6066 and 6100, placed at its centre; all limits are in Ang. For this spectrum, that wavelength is 5885.44 Ang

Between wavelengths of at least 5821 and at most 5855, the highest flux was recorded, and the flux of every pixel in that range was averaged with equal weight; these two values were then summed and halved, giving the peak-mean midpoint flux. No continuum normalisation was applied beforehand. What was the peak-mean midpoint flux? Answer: 38.6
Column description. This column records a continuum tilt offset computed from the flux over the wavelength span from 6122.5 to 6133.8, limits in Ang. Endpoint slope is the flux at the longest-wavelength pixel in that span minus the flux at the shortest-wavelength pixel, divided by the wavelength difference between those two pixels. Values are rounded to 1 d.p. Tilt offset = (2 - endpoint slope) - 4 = -2.3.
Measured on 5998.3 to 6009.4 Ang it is -1.9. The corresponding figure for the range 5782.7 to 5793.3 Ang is -2.1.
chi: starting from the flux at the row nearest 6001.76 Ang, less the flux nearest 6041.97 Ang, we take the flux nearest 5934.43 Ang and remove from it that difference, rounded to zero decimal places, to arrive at 33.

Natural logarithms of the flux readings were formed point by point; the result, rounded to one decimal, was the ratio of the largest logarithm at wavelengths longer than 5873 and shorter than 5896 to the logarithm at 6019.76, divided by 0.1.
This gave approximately 10.3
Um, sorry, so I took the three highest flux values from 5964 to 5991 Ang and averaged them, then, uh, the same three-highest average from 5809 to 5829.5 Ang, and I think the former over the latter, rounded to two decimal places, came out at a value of 0.97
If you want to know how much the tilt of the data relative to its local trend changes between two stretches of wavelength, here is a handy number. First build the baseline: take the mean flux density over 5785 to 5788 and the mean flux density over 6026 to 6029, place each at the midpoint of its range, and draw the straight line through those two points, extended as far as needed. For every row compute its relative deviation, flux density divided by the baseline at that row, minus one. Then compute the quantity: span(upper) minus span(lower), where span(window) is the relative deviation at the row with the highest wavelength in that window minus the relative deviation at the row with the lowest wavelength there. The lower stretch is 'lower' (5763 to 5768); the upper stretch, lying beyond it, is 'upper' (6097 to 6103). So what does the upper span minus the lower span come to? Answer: -0.37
